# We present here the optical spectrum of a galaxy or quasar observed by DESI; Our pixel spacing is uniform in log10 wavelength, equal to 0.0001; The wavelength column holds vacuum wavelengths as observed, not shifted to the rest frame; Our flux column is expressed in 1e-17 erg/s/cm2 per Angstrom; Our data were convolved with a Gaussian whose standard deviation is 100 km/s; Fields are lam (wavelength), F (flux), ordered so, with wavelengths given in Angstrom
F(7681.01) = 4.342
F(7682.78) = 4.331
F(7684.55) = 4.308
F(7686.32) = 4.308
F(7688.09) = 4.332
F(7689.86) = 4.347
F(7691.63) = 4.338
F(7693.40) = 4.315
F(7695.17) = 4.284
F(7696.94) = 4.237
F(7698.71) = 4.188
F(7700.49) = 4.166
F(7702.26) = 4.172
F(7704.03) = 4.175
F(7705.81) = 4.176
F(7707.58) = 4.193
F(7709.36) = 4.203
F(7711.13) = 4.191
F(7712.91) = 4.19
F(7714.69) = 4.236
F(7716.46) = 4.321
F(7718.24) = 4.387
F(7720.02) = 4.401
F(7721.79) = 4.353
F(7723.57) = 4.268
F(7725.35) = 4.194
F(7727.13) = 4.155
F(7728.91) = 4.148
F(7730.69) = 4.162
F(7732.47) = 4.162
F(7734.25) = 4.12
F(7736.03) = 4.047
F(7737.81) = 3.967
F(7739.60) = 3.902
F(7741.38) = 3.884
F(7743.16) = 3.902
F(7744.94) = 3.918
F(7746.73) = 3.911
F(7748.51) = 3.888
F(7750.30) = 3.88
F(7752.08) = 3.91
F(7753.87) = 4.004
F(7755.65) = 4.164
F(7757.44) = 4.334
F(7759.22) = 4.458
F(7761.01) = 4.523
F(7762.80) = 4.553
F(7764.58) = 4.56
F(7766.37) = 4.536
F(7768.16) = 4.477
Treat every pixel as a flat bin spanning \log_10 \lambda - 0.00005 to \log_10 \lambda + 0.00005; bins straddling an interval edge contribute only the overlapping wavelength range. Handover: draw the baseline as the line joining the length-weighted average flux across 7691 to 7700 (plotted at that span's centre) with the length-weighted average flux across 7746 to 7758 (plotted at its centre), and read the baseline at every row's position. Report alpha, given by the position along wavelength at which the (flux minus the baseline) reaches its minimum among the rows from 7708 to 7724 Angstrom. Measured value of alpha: 7711.13 Angstrom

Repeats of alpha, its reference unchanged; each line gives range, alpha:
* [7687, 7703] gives 7700.49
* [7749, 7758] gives 7750.30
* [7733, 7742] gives 7741.38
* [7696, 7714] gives 7700.49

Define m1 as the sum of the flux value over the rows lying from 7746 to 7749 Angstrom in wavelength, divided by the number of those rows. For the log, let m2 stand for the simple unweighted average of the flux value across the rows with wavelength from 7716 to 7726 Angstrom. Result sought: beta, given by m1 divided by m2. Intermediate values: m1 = 3.90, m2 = 4.32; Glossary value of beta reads 0.90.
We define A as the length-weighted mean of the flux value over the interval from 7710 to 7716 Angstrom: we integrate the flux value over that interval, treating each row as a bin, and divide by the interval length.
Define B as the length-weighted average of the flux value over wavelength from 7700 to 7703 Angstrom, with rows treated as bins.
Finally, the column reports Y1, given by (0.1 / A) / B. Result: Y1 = 0.0057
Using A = 4.22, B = 4.17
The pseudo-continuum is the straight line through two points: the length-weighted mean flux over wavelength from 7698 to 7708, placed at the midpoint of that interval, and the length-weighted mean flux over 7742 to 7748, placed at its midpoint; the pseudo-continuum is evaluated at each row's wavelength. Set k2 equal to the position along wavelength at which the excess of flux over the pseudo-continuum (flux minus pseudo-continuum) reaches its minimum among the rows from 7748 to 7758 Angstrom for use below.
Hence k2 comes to 7748.51 Angstrom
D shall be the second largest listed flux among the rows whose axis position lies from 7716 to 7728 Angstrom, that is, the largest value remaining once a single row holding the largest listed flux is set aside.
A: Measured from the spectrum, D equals 4.387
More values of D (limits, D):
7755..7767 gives 4.553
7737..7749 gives 3.918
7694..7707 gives 4.237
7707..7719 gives 4.321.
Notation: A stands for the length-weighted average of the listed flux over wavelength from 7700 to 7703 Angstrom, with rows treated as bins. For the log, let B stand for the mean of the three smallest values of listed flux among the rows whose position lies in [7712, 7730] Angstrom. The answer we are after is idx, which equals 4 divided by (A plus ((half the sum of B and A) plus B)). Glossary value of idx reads 0.320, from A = 4.17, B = 4.16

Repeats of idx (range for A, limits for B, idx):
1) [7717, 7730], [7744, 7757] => 0.327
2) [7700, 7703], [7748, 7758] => 0.331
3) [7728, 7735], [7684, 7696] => 0.316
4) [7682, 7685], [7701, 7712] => 0.314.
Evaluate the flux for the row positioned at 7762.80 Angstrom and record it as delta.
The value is 4.553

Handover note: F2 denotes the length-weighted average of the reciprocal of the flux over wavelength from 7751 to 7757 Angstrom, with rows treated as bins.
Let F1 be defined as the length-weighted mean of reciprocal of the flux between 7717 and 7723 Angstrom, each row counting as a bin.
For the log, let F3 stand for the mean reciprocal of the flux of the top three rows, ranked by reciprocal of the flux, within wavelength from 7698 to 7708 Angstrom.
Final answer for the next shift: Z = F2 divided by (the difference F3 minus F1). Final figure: 23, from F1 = 0.229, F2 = 0.248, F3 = 0.240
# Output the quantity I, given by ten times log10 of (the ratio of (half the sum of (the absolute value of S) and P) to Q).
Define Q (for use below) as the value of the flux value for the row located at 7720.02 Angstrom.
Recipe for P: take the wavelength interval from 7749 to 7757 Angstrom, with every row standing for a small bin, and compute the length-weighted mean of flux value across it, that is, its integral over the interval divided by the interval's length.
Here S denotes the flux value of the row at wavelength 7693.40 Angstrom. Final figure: -0.25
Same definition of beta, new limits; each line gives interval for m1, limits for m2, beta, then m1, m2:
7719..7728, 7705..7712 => 1.02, 4.27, 4.19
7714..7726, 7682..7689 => 1.00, 4.31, 4.32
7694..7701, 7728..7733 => 1.01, 4.22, 4.16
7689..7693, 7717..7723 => 0.99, 4.34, 4.38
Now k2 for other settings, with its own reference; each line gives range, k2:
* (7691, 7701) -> 7700.49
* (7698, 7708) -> 7700.49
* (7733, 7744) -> 7741.38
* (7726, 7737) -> 7736.03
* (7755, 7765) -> 7755.65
